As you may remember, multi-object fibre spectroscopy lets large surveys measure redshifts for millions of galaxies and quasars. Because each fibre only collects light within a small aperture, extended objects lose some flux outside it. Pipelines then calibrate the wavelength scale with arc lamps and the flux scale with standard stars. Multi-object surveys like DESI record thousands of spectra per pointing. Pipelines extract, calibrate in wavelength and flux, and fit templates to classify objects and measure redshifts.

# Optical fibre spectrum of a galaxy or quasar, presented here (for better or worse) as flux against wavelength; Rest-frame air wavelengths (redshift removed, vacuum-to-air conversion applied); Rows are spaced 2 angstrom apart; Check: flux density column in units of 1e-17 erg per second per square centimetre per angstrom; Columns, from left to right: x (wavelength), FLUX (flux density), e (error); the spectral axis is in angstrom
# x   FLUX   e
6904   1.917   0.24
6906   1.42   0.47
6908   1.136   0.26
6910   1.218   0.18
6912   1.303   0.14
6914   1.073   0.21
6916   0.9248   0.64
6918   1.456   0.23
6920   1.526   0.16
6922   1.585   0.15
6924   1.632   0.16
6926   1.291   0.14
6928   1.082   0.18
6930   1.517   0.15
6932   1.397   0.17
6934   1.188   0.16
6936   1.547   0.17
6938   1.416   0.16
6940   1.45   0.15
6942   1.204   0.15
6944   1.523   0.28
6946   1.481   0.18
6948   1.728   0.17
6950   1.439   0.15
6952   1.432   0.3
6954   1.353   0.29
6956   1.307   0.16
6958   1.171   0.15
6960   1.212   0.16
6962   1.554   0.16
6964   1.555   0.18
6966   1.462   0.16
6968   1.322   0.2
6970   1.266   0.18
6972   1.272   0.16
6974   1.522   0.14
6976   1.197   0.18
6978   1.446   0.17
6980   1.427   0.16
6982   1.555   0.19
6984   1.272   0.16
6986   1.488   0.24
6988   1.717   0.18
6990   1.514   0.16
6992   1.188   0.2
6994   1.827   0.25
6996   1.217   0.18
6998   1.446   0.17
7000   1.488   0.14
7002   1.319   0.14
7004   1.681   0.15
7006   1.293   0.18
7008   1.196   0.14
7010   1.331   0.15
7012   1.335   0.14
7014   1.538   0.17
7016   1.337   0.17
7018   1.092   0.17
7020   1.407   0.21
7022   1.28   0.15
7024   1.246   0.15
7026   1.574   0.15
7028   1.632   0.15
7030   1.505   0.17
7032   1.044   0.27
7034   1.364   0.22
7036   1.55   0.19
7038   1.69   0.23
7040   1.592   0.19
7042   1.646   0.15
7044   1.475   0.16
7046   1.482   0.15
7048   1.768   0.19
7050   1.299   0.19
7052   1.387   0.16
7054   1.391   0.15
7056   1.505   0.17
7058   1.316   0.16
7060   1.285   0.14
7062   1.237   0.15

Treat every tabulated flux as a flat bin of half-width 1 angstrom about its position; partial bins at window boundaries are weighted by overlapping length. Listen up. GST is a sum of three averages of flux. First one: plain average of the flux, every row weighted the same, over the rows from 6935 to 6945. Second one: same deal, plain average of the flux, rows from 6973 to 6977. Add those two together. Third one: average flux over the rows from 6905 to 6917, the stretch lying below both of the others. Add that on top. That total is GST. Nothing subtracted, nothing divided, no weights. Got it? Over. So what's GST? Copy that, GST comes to 3.97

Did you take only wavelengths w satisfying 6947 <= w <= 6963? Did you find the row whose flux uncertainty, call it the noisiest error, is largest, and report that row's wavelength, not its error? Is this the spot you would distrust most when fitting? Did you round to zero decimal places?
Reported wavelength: 6952 angstrom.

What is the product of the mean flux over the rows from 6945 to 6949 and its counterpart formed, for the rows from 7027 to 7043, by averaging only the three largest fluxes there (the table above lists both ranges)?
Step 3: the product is 2.66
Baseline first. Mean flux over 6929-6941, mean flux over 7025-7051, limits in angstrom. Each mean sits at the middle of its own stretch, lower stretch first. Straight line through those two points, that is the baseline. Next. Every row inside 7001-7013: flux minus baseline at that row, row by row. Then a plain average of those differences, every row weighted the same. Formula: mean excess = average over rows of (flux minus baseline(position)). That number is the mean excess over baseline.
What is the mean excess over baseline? -0.12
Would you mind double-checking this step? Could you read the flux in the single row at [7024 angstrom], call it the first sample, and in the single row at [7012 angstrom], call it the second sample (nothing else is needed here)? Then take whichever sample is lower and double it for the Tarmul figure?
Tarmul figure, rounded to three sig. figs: 2.49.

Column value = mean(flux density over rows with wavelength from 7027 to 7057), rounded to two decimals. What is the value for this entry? 1.49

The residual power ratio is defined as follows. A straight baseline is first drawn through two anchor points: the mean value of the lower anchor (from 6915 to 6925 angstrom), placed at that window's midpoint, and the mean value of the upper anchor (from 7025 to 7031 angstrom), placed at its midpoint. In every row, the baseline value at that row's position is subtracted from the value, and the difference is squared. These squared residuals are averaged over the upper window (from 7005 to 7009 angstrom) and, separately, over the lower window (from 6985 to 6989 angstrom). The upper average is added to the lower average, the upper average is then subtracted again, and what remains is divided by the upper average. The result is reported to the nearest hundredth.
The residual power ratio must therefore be 0.22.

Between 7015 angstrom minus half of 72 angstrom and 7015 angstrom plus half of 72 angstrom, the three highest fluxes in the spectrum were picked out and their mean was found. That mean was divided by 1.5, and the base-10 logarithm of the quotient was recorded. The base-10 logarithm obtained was 0.072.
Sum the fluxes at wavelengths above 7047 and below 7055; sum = 5.8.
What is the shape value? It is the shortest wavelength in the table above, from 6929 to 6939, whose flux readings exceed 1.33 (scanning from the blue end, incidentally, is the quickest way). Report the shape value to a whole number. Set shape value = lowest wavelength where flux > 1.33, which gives 6930 angstrom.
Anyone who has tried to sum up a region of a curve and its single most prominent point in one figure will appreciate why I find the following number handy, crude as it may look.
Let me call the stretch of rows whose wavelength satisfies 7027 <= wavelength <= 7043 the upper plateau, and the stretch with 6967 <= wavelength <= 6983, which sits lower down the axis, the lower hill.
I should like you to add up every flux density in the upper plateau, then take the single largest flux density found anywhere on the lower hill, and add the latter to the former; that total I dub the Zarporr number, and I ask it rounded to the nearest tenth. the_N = 13.6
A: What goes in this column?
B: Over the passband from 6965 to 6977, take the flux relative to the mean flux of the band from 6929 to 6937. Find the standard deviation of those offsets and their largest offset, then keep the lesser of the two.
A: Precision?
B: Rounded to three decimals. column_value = 0.110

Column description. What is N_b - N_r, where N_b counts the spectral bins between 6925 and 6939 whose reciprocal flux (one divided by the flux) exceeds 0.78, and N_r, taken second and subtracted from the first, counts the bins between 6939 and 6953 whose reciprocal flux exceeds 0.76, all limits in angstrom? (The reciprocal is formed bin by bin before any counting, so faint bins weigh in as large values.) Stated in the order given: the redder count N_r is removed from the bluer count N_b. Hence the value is 1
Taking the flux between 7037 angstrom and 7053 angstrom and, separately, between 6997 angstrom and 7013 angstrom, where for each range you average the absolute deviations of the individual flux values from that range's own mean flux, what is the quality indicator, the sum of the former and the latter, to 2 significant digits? 0.25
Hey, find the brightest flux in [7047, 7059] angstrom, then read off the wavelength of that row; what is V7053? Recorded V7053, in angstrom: 7048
